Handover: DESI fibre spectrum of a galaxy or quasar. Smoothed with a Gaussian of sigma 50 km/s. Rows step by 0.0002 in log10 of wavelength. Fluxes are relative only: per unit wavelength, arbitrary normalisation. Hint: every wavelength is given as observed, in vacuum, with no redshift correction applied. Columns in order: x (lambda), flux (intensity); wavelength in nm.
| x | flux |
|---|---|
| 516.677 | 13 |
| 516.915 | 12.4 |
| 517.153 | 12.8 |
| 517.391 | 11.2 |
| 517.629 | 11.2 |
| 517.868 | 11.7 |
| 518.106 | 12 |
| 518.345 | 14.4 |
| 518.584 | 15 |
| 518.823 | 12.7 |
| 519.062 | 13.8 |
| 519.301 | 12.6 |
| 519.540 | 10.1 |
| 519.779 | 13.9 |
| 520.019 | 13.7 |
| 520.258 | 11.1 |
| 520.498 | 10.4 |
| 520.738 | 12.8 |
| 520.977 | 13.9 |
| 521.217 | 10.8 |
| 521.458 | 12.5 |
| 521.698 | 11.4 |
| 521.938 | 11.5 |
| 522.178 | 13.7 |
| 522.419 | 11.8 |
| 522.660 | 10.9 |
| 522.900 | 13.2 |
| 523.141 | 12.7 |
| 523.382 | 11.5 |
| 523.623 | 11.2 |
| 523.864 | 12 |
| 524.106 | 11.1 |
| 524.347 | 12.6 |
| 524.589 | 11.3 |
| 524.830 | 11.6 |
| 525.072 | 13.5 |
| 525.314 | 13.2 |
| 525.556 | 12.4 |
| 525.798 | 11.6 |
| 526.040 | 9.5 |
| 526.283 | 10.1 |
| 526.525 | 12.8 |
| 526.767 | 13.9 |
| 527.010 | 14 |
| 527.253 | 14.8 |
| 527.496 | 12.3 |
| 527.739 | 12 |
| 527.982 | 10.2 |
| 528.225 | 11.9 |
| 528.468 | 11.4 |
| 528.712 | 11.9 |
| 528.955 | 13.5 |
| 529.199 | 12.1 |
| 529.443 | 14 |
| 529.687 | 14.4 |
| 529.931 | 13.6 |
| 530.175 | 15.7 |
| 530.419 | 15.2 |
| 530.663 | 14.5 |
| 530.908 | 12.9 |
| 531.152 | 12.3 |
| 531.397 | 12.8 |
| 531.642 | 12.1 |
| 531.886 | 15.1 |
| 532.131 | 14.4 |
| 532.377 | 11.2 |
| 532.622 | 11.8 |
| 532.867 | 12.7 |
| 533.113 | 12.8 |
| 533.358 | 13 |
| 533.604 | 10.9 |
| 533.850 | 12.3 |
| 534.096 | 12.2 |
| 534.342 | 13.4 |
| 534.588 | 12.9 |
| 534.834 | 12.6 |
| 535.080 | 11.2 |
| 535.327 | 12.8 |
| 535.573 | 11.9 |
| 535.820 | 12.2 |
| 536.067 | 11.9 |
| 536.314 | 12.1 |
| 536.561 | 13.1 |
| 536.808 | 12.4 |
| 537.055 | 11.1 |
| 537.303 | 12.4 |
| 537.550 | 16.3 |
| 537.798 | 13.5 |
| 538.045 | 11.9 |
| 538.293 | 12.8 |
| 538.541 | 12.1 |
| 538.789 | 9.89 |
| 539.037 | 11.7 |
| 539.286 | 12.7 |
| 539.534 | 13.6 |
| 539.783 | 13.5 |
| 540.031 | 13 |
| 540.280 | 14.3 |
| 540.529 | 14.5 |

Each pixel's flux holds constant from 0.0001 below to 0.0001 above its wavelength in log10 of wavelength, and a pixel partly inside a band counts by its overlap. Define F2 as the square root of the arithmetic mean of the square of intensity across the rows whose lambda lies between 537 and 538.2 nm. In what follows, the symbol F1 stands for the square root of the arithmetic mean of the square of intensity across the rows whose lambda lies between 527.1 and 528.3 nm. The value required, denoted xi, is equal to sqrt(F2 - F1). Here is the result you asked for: 0.9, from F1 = 12.3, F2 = 13.2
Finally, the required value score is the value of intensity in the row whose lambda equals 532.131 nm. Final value 14.4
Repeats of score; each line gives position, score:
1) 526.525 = 12.8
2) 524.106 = 11.1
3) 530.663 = 14.5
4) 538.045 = 11.9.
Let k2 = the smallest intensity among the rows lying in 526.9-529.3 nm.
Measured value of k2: 10.2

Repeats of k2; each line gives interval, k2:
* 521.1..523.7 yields 10.8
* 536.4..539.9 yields 9.89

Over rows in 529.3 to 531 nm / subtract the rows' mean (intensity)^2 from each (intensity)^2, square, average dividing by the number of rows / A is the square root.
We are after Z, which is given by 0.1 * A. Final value 2.5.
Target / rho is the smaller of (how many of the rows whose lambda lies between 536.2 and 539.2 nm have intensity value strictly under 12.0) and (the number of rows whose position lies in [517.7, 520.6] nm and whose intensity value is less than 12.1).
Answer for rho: 4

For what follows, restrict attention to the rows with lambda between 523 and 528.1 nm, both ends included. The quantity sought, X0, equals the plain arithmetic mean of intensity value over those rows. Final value 12.1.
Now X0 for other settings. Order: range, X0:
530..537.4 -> 12.7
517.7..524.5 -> 12.3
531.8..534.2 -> 12.6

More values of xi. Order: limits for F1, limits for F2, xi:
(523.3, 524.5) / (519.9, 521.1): 0.9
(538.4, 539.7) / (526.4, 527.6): 1.2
